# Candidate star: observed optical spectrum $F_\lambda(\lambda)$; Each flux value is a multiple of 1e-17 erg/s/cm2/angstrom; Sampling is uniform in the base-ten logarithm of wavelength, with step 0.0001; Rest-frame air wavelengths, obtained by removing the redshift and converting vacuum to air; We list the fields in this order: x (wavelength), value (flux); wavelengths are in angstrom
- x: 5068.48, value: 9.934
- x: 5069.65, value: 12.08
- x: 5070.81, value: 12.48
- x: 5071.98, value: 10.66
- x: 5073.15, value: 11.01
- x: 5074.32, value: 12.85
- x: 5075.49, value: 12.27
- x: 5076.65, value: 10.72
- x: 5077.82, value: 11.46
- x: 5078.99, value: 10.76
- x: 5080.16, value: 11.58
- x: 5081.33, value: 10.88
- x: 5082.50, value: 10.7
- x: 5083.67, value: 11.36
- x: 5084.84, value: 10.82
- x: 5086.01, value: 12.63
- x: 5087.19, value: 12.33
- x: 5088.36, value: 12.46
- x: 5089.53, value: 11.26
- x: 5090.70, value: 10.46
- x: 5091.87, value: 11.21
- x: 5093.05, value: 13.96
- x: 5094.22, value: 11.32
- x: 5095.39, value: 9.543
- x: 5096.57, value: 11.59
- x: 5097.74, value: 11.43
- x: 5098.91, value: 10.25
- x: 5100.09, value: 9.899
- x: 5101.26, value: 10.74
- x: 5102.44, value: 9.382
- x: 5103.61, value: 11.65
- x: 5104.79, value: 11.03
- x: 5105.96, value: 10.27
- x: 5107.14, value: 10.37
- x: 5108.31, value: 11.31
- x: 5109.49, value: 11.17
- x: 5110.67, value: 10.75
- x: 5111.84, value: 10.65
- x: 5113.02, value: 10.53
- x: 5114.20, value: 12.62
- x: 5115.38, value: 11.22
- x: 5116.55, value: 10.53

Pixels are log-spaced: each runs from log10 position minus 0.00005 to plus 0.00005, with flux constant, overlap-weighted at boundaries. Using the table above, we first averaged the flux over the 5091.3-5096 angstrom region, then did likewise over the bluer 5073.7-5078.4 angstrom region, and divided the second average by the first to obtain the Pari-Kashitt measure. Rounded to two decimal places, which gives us 1.03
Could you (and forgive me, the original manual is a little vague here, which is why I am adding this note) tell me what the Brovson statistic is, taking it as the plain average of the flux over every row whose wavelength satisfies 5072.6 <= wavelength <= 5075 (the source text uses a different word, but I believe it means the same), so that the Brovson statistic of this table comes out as 11.9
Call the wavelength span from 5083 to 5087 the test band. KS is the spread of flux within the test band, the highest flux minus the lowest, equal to 1.8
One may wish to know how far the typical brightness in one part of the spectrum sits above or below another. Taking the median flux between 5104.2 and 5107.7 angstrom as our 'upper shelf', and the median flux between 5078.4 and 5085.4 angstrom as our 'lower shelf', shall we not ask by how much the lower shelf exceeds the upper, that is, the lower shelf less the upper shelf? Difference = 0.48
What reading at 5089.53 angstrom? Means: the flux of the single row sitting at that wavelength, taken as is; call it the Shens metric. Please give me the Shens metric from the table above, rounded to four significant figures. 11.26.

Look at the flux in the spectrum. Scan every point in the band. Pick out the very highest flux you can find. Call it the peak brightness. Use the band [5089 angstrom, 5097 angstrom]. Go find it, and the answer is 13.96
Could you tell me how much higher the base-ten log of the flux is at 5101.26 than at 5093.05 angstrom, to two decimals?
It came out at -0.11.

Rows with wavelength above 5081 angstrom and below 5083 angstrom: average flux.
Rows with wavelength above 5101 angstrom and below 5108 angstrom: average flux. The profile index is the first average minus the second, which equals 0.2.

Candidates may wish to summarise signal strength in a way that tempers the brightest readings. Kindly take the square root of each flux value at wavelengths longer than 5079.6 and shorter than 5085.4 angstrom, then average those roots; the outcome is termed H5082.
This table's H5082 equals 3.33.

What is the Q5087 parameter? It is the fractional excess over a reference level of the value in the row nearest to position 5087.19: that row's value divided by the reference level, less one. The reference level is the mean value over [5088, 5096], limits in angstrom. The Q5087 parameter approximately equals 0.08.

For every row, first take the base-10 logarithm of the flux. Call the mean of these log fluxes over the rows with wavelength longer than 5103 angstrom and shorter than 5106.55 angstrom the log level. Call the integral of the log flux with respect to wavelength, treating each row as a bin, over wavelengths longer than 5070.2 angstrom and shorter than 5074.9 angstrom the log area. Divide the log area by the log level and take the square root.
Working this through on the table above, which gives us 2.2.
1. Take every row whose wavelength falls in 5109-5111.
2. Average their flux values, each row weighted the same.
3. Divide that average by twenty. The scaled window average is 0.55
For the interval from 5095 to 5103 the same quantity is 0.52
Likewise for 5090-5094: 0.59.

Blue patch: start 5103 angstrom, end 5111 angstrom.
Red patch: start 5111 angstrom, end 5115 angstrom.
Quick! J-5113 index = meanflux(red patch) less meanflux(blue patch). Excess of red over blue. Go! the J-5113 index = 0.3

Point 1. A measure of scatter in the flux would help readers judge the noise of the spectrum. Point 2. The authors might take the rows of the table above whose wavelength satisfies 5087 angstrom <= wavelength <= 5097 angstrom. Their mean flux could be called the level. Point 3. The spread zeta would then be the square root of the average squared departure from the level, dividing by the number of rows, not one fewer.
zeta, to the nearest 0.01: 1.19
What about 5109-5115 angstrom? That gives 0.77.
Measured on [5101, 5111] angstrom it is 0.63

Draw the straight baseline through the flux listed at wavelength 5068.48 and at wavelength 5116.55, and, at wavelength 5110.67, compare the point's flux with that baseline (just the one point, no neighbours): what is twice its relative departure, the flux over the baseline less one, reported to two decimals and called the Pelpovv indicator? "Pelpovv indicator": 0.06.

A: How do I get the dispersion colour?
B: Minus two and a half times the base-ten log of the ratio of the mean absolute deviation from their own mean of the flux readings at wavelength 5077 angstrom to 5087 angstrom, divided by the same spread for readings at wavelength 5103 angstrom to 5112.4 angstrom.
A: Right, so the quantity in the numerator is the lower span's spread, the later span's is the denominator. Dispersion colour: -0.23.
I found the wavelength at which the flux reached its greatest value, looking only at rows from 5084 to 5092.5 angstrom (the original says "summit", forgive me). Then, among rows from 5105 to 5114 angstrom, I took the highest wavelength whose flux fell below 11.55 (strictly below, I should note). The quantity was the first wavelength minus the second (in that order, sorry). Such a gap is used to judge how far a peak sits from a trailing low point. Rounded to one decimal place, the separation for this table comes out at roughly -27.0 angstrom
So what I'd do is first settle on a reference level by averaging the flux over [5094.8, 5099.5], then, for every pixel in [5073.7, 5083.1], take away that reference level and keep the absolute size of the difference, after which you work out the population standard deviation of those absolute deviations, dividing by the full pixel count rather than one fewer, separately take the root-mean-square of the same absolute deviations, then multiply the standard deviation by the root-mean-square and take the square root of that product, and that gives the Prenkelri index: 0.88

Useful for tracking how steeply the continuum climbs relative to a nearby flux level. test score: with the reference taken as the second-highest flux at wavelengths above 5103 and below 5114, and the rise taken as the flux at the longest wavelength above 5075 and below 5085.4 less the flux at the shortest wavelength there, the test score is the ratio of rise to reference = -0.13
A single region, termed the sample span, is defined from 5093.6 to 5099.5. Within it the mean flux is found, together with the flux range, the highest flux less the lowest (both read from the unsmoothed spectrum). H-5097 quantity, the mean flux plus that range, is 12.9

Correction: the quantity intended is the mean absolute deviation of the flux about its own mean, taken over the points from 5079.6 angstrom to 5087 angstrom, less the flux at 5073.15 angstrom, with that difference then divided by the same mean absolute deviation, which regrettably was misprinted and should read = -19.8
